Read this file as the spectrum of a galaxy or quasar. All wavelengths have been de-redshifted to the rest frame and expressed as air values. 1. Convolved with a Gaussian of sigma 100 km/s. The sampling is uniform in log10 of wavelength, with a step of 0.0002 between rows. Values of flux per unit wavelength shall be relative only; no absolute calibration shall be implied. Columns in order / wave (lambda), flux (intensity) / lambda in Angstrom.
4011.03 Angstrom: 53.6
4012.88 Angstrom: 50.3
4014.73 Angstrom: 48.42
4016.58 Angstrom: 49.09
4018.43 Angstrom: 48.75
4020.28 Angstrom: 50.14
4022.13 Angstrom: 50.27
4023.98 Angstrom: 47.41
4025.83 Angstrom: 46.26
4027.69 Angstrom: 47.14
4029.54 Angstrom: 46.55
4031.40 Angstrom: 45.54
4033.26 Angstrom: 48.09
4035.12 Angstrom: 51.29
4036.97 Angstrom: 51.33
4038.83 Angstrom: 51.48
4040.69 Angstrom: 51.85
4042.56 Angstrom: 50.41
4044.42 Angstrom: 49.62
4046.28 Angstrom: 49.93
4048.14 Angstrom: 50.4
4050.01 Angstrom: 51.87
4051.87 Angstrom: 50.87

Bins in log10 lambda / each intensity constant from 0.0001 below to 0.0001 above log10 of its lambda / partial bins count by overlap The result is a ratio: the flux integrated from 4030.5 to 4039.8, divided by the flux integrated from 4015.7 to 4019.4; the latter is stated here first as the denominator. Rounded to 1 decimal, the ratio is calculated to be 2.5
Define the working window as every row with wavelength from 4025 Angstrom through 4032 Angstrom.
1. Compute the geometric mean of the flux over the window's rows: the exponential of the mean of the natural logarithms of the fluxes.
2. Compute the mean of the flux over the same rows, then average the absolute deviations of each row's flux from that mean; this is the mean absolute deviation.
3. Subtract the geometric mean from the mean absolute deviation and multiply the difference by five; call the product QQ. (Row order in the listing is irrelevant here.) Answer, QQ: -229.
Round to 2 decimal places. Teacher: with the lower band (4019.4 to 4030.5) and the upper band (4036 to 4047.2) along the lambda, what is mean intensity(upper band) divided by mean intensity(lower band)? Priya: 1.06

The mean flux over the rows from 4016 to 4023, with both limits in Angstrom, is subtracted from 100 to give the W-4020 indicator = 50.4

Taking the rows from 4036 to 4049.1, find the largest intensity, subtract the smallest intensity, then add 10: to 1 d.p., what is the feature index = 12.2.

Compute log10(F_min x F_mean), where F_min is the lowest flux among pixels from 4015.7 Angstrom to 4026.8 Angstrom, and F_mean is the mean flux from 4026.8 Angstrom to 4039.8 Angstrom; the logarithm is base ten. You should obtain 3.35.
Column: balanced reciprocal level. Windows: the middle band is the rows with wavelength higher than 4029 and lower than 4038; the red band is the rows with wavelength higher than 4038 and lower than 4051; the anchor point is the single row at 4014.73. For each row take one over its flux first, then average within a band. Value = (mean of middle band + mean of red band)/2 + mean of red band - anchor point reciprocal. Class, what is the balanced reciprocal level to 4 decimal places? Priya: 0.0192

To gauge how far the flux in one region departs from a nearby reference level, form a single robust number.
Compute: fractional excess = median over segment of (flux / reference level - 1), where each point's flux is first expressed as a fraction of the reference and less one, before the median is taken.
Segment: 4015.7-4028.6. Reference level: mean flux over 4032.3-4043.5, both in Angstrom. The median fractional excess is -0.04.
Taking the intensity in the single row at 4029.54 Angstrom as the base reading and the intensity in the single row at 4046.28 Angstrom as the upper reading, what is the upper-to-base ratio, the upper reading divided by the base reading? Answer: 1.073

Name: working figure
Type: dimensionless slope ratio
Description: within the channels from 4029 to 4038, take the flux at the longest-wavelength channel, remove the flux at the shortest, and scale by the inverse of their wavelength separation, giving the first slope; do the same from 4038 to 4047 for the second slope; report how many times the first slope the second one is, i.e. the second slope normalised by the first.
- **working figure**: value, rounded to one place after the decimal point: -0.3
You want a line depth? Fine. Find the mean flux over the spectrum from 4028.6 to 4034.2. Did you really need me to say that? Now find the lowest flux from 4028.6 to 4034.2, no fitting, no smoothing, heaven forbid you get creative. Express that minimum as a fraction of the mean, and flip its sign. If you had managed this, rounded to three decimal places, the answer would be -0.975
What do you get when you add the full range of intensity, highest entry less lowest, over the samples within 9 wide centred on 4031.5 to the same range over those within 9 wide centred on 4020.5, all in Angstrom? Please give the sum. 8.6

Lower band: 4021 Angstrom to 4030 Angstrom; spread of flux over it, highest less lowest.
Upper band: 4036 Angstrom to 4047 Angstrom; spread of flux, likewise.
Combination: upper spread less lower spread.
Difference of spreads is -2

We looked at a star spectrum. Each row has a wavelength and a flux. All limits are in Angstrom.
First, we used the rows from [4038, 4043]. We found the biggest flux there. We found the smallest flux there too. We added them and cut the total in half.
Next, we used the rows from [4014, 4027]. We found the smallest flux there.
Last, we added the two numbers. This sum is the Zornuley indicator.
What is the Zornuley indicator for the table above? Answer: 97.4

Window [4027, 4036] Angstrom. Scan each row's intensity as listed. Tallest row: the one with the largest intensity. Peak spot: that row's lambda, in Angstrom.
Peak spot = 4035.12 Angstrom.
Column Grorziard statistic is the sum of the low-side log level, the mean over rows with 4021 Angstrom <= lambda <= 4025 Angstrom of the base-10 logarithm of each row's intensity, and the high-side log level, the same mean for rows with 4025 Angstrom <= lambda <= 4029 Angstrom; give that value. 3.36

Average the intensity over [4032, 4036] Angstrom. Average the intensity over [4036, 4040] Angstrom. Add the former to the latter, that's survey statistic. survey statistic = 101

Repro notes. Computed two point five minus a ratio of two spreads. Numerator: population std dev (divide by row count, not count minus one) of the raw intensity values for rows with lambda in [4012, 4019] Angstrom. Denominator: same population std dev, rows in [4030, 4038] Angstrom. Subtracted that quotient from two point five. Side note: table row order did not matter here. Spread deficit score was 2.2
